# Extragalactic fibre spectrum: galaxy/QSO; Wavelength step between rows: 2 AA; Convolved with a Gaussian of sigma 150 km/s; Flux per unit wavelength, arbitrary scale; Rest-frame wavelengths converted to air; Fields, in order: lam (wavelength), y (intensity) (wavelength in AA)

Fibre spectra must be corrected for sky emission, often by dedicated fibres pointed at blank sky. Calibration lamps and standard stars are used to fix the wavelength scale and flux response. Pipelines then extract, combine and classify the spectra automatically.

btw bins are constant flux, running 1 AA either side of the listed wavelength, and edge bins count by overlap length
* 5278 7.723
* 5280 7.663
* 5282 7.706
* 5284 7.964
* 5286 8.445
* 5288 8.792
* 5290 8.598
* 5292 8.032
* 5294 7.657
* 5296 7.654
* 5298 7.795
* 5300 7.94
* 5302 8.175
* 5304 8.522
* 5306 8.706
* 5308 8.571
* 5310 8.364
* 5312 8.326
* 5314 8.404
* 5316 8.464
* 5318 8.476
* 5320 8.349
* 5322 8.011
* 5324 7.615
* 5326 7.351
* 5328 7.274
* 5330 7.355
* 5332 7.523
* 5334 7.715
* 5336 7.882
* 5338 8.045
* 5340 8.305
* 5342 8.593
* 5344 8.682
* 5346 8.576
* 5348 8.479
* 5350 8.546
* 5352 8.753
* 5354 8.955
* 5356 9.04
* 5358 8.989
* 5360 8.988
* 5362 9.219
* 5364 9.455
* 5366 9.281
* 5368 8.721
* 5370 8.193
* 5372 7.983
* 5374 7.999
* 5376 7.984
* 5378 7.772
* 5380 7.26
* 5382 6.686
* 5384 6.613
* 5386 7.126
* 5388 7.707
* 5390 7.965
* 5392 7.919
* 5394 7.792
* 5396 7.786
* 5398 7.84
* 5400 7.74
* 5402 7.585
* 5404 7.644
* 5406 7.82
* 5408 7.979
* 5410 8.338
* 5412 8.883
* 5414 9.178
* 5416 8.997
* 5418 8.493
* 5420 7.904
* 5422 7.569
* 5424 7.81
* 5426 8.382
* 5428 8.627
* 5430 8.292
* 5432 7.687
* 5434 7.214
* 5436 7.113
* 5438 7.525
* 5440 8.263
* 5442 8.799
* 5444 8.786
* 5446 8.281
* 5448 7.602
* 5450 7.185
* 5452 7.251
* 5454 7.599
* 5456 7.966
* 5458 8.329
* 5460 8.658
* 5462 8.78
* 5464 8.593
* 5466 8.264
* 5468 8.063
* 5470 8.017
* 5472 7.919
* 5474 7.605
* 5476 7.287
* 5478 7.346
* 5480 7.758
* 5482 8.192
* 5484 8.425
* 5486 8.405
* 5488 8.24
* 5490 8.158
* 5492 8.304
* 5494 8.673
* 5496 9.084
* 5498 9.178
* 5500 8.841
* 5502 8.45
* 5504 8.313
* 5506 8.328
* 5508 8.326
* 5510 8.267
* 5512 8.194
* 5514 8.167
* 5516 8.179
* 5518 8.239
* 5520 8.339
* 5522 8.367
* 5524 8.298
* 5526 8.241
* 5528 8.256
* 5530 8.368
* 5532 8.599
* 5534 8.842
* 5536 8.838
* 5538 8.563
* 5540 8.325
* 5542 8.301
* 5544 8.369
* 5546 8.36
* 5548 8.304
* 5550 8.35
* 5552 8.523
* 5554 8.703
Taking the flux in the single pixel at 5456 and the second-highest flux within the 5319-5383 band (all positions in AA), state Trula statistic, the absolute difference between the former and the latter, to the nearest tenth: 1.3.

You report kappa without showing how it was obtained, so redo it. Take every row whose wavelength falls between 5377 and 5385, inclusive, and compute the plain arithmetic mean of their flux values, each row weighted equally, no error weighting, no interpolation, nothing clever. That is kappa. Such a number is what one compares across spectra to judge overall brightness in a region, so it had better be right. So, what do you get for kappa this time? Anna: 7.08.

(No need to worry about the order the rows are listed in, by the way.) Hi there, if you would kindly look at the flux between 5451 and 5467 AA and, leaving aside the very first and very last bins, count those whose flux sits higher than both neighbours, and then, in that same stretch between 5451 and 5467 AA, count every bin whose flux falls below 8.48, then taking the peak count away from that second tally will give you 4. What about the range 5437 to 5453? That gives 5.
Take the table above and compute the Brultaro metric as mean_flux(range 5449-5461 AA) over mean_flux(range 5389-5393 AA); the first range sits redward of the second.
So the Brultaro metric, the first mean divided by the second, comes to 0.99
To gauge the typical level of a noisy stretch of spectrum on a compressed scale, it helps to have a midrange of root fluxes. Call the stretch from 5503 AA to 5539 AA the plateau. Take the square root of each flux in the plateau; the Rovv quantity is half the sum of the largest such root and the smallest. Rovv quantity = 2.92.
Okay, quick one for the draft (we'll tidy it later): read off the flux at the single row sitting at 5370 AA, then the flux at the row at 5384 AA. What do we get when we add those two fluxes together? 14.8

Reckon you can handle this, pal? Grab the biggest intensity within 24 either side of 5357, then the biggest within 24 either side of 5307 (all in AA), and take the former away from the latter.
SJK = -0.7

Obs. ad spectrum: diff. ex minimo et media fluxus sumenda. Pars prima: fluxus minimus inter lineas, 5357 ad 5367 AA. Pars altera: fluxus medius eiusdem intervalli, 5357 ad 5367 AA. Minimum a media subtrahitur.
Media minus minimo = 0.2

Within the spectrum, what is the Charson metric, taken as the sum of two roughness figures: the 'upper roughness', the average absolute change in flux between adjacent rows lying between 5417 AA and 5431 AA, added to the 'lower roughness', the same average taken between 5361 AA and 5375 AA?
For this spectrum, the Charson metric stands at 0.67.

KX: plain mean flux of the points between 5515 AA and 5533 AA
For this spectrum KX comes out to 8.32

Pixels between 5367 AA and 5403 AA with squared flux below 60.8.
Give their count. 10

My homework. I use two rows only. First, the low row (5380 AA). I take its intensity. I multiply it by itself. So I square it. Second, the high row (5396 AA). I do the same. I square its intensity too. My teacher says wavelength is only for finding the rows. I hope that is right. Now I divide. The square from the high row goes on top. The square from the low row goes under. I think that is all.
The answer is 1.2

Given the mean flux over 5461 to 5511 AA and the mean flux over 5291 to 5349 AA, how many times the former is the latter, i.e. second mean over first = 0.98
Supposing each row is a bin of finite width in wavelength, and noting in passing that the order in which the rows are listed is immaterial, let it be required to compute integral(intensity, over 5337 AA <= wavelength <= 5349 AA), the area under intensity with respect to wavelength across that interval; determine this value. 101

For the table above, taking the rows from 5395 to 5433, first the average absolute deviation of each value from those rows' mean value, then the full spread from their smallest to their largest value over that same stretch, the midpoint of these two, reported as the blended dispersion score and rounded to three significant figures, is 1.02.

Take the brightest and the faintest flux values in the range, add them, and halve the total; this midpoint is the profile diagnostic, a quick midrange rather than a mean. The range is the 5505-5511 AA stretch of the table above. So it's 8.3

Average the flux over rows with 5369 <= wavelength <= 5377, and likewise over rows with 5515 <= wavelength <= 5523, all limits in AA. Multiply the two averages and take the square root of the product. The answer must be 8.16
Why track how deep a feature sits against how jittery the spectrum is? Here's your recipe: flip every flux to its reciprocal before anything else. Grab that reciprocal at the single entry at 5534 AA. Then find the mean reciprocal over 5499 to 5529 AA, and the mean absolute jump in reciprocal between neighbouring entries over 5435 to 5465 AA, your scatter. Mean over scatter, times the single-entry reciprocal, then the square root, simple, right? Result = 1.54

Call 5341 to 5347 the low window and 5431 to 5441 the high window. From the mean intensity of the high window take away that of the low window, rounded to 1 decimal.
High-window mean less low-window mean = -1.1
